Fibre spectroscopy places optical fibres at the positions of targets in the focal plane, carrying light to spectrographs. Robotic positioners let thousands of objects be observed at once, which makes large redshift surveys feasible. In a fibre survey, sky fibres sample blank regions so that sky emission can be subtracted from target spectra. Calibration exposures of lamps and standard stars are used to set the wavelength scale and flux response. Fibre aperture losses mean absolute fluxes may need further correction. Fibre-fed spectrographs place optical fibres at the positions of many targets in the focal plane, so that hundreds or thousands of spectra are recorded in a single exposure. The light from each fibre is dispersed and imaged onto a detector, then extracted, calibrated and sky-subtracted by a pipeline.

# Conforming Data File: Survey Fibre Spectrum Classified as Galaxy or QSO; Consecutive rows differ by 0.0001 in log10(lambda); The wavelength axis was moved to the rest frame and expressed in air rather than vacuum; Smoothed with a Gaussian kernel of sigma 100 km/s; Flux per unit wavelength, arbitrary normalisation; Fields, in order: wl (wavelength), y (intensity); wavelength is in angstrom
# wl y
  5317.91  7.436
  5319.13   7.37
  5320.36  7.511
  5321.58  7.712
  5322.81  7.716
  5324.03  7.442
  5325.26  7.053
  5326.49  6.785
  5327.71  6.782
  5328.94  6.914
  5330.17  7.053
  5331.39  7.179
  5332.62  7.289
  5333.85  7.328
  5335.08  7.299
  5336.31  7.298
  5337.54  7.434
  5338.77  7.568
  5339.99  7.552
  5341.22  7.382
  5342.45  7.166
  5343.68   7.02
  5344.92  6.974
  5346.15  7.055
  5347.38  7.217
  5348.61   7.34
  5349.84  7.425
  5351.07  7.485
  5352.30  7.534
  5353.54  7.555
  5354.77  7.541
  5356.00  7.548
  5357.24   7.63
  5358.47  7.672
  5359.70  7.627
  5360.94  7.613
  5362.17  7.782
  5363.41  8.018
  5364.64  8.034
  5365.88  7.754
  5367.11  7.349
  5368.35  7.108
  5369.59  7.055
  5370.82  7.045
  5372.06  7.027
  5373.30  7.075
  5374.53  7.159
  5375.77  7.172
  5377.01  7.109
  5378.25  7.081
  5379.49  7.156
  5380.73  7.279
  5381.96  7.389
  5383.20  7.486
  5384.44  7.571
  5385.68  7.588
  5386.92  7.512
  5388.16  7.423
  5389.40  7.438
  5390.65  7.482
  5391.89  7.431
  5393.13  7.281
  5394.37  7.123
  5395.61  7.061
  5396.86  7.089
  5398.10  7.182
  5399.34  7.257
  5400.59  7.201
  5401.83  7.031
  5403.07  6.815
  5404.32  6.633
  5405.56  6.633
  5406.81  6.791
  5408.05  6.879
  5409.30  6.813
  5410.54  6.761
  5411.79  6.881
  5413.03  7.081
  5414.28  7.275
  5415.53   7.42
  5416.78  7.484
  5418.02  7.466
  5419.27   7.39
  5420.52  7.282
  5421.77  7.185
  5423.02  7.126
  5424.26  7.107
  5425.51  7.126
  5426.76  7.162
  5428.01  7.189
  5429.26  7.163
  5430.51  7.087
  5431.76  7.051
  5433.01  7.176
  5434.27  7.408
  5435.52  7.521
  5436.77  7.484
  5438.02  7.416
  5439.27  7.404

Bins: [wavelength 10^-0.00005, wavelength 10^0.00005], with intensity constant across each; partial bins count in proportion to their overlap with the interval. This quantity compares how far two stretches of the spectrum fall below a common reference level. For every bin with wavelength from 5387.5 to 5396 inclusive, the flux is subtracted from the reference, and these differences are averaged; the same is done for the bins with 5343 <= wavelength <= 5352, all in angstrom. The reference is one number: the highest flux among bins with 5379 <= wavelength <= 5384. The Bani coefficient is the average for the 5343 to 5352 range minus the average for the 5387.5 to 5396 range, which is 0.10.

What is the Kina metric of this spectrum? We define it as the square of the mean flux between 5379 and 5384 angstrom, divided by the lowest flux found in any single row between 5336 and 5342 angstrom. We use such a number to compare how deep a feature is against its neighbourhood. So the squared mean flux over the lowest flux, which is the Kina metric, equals 7.4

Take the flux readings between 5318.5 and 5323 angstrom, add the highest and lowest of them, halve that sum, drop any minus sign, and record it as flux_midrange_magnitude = 7.54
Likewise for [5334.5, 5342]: 7.43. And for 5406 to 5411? 6.82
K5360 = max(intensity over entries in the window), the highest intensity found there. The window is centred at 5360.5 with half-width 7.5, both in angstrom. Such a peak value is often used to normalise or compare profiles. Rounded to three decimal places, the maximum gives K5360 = 8.034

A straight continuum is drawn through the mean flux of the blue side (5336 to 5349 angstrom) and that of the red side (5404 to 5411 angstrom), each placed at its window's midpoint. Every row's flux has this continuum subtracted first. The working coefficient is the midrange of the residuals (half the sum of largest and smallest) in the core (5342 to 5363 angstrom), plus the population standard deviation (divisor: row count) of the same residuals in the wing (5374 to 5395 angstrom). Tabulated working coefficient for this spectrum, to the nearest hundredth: 0.39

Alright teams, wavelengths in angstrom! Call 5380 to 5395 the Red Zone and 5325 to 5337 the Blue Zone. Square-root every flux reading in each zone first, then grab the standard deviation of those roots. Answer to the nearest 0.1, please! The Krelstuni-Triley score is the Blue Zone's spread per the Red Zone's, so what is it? 1.6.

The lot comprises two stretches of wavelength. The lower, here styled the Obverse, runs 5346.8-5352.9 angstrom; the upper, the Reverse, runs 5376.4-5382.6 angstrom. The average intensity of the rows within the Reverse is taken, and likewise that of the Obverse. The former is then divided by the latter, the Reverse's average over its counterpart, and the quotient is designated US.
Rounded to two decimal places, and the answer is 0.97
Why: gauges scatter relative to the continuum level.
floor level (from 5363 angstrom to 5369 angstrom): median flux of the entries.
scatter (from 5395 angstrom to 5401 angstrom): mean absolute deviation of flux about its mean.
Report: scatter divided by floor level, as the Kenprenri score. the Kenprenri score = 0.009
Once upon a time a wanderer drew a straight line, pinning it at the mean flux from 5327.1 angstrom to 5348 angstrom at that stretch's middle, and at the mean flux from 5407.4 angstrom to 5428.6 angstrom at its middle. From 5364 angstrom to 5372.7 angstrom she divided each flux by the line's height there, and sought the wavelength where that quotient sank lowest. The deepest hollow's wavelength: 5372.06 angstrom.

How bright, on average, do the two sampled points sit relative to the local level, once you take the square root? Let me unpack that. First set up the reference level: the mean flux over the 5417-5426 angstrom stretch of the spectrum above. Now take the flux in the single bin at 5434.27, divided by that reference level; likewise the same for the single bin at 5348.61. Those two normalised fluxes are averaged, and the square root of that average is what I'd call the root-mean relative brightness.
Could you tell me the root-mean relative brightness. 1.01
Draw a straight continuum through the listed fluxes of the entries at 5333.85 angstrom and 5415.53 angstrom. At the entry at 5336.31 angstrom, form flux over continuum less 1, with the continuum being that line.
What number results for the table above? 0.00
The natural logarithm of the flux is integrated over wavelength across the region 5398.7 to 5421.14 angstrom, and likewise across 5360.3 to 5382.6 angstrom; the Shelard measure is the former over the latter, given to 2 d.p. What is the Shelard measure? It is 0.99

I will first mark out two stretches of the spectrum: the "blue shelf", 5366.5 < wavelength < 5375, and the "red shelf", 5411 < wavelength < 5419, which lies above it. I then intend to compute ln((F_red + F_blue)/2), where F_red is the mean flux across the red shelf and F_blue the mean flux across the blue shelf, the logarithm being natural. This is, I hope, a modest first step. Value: 1.97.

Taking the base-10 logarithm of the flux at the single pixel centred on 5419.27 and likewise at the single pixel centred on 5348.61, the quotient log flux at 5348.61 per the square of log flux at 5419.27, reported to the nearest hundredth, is 1.15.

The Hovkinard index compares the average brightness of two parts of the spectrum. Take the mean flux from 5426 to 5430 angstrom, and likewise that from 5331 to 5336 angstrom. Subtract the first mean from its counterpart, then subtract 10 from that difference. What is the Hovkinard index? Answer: -9.9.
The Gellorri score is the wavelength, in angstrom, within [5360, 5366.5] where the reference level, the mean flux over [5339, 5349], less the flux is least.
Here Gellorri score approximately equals 5364.64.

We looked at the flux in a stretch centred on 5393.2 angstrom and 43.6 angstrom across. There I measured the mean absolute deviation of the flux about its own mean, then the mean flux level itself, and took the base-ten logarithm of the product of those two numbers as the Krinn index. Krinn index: 0.17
